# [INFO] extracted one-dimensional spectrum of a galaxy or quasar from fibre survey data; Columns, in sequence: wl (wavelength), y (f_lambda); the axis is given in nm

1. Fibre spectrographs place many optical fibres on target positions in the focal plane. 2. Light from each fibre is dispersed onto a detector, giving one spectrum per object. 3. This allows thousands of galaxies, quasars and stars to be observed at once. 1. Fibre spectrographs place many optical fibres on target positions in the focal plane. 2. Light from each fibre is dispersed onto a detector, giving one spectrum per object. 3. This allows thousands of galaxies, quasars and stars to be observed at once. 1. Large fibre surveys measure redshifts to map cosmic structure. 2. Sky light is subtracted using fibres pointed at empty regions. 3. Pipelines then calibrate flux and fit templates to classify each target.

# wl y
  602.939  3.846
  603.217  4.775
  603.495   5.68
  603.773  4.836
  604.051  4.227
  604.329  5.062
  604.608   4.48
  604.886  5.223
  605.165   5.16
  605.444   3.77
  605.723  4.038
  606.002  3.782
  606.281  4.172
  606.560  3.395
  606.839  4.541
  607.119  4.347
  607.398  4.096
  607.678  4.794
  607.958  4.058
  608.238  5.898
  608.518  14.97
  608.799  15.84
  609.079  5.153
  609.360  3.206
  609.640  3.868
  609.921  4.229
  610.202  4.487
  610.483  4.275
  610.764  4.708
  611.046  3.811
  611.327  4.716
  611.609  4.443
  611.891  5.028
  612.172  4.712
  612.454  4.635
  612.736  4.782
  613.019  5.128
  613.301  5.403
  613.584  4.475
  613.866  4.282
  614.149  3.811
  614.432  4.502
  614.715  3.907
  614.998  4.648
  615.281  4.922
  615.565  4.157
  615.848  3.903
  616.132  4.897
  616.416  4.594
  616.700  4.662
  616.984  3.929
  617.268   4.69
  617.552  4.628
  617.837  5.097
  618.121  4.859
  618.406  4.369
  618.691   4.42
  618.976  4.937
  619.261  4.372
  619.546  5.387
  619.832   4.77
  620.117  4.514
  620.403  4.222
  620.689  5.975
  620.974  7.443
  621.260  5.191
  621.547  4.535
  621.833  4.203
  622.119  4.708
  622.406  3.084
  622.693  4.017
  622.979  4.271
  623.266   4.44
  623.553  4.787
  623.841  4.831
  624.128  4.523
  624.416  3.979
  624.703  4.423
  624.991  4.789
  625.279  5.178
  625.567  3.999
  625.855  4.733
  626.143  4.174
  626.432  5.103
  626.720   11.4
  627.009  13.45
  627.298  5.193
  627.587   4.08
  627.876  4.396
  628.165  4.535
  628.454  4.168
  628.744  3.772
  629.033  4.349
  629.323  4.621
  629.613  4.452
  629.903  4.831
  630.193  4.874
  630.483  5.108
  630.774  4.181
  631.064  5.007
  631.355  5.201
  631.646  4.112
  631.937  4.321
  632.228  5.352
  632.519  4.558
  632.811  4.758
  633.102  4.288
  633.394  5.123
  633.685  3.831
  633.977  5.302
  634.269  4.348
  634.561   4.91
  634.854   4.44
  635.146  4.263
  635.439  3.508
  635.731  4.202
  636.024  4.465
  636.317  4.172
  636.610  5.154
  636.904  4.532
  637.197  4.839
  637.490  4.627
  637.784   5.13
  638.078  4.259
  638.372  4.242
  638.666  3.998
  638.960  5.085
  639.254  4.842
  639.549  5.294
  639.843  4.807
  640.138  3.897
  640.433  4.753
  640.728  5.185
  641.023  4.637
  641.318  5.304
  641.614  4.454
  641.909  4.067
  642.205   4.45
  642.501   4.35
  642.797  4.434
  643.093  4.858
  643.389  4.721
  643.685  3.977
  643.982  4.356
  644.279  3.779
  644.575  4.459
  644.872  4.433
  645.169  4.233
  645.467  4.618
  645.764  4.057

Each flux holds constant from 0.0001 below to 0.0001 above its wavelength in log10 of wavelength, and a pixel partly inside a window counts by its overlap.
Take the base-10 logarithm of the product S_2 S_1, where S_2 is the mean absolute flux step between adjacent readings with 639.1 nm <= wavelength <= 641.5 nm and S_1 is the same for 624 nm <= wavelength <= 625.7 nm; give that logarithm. -0.44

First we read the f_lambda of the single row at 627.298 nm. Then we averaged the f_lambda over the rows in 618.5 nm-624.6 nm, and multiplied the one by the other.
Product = 24.4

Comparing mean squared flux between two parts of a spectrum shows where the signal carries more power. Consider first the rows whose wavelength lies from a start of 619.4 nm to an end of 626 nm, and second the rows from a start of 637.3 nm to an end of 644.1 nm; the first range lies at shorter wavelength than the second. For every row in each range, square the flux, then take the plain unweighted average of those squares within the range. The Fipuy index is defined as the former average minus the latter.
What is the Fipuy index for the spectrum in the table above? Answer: 1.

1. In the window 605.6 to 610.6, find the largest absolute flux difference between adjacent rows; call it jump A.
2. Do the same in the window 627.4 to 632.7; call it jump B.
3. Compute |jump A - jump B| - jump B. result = 8.5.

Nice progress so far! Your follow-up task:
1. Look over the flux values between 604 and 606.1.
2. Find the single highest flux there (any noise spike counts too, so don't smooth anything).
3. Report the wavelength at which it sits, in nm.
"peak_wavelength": 604.886 nm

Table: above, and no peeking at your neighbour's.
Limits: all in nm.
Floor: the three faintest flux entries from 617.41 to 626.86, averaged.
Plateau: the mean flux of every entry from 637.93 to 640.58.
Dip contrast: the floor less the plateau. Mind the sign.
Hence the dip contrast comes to -0.9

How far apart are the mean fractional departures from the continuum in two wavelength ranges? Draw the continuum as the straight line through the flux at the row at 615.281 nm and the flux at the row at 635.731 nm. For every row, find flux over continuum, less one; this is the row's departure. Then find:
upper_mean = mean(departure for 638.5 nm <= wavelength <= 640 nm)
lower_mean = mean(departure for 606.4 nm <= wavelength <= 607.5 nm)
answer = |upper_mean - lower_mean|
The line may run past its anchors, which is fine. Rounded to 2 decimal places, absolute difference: 0.39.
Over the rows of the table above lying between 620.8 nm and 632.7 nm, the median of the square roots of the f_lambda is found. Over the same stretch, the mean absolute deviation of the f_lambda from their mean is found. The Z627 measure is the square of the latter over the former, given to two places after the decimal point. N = 0.39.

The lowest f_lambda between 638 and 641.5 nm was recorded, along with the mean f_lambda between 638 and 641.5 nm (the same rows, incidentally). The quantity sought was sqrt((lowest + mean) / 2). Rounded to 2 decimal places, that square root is 2.07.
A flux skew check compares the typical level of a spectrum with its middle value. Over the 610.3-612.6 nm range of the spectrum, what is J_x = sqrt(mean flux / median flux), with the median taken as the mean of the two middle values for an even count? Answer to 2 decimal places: 0.99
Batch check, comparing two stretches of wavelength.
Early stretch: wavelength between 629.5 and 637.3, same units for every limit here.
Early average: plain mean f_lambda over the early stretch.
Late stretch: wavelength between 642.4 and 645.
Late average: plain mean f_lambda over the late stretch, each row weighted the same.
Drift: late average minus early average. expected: -0.22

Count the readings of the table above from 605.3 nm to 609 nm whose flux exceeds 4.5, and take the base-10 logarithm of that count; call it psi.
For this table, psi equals 0.70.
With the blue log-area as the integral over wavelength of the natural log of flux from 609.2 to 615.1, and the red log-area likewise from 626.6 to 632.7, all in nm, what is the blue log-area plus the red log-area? 18.6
